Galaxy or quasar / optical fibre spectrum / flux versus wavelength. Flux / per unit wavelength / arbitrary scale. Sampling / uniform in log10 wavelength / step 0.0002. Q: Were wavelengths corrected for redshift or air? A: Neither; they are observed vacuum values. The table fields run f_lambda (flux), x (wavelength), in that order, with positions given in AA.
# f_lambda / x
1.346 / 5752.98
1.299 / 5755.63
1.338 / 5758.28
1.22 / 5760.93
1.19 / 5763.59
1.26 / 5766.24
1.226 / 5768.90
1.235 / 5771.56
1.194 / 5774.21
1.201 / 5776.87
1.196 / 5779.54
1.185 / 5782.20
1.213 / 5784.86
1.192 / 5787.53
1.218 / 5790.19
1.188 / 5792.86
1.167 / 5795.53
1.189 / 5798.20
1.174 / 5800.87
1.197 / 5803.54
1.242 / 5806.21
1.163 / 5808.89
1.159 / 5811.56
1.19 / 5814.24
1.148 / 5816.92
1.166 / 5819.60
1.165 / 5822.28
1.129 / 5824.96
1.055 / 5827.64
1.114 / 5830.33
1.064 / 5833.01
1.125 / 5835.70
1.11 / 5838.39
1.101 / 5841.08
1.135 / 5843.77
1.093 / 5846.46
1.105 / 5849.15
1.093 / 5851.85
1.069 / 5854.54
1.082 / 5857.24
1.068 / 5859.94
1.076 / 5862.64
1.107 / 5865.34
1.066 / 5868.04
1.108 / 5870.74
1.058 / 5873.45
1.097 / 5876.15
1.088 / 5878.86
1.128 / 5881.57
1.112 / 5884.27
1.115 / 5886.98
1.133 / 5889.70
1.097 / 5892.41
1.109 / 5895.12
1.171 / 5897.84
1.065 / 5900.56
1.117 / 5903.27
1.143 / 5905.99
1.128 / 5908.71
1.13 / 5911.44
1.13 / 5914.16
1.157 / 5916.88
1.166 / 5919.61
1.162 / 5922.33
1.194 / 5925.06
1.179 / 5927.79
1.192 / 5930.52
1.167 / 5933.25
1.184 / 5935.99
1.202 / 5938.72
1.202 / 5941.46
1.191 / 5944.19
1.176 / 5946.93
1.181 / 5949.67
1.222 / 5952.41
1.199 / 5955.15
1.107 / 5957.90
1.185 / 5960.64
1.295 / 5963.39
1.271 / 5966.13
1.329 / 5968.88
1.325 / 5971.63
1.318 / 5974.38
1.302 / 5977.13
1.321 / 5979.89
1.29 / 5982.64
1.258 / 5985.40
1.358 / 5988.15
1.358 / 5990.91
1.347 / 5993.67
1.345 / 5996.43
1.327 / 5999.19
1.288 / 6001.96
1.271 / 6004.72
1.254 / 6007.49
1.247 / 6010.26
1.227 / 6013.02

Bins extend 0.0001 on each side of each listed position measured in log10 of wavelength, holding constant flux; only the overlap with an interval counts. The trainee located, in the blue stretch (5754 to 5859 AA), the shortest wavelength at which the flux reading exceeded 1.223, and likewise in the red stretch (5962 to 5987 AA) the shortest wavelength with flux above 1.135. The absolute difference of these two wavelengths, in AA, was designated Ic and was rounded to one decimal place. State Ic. 207.8 AA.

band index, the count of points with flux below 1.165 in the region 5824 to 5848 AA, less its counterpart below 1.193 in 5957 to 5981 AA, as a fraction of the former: 0.78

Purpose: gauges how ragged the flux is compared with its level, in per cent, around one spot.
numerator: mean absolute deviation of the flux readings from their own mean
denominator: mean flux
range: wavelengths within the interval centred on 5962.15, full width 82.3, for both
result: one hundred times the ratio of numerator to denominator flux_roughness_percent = 5.3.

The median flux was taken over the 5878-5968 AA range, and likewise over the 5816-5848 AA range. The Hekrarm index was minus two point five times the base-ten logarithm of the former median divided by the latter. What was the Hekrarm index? -0.04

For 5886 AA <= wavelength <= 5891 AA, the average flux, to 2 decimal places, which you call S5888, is 1.12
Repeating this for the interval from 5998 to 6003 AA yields 1.31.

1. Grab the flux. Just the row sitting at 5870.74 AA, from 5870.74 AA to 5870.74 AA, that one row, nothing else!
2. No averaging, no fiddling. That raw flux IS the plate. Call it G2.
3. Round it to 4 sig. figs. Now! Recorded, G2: 1.108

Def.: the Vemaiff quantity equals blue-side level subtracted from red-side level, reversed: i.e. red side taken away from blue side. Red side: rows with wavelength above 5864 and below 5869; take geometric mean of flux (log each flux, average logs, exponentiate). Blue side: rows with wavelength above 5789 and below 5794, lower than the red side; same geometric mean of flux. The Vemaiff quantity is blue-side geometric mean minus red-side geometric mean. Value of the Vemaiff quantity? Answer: 0.12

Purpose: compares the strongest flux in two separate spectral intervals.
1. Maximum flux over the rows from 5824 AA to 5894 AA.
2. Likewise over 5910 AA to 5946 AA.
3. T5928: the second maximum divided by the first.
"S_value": 1.06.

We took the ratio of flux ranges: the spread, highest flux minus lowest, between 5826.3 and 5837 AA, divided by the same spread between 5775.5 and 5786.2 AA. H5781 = 2.5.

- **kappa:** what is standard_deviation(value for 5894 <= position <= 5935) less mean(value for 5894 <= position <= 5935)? -1.11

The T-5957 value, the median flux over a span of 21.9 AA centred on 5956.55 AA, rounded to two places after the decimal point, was 1.19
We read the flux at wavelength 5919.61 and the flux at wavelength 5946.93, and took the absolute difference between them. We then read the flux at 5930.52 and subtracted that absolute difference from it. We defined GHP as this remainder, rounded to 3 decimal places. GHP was 1.182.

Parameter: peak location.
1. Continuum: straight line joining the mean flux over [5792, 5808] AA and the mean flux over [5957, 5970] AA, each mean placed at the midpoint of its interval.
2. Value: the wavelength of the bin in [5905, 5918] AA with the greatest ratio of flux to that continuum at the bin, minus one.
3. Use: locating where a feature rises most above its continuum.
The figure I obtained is 5916.88 AA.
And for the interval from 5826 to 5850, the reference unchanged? 5843.77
